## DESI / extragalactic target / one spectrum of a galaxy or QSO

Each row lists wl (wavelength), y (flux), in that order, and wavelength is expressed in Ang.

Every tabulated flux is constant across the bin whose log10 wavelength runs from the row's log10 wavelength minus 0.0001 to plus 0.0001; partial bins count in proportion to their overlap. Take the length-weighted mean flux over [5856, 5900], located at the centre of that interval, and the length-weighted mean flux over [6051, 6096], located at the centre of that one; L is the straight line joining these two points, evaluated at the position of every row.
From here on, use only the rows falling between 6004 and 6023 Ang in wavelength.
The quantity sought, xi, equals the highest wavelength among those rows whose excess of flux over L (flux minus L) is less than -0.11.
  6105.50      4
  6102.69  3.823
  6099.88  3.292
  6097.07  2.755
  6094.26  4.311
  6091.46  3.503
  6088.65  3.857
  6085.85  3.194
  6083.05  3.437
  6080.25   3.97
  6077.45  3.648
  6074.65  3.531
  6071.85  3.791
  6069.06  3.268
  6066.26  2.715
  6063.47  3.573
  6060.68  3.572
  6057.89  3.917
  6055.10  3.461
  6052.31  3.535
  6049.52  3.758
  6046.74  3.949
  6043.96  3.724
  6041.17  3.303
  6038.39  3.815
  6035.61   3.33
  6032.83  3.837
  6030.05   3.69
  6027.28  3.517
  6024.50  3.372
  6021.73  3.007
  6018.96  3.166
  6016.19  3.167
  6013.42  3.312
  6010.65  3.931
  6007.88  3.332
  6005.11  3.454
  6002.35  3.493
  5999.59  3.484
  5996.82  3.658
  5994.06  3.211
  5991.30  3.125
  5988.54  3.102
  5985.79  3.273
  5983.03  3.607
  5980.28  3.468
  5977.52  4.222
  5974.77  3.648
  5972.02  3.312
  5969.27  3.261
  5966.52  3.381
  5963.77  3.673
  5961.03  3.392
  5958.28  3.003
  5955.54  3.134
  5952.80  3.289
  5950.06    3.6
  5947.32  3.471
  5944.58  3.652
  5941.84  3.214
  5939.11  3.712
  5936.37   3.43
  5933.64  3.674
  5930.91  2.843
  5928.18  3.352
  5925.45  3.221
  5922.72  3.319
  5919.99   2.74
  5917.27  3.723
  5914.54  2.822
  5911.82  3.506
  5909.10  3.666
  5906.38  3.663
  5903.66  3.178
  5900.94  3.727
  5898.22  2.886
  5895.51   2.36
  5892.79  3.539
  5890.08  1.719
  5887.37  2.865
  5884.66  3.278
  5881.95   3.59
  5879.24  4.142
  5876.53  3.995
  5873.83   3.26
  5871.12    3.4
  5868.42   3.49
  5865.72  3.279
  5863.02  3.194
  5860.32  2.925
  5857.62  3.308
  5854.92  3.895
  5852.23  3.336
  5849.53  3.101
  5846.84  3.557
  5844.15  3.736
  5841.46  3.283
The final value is 6021.73 Ang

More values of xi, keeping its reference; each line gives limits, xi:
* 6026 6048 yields 6041.17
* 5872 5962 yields 5958.28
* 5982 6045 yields 6041.17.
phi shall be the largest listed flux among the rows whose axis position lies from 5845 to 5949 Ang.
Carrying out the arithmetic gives 4.142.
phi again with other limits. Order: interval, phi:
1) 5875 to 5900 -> 4.142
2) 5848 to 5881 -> 4.142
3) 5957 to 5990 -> 4.222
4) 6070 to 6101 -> 4.311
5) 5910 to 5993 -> 4.222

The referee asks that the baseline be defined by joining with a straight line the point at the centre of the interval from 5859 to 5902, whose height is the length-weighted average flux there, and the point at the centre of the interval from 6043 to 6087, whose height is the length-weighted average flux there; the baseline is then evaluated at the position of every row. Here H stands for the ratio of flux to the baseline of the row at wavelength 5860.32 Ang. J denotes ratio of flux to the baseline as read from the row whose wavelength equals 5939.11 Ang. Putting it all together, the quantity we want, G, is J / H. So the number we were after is 1.21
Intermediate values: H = 0.92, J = 1.11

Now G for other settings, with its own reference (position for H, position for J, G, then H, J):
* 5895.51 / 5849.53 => 1.35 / 0.73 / 0.98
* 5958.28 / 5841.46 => 1.17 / 0.89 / 1.04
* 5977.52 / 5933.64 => 0.89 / 1.24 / 1.11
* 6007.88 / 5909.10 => 1.16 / 0.96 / 1.12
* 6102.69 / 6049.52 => 1.01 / 1.05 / 1.06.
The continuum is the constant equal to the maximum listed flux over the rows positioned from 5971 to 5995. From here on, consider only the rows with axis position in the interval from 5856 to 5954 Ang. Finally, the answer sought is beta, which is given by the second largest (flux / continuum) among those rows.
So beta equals 0.95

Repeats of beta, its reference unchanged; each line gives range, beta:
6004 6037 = 0.91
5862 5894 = 0.95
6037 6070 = 0.93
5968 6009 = 0.87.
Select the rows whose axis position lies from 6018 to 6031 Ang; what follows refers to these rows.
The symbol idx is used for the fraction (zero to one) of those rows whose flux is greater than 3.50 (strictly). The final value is 0.40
